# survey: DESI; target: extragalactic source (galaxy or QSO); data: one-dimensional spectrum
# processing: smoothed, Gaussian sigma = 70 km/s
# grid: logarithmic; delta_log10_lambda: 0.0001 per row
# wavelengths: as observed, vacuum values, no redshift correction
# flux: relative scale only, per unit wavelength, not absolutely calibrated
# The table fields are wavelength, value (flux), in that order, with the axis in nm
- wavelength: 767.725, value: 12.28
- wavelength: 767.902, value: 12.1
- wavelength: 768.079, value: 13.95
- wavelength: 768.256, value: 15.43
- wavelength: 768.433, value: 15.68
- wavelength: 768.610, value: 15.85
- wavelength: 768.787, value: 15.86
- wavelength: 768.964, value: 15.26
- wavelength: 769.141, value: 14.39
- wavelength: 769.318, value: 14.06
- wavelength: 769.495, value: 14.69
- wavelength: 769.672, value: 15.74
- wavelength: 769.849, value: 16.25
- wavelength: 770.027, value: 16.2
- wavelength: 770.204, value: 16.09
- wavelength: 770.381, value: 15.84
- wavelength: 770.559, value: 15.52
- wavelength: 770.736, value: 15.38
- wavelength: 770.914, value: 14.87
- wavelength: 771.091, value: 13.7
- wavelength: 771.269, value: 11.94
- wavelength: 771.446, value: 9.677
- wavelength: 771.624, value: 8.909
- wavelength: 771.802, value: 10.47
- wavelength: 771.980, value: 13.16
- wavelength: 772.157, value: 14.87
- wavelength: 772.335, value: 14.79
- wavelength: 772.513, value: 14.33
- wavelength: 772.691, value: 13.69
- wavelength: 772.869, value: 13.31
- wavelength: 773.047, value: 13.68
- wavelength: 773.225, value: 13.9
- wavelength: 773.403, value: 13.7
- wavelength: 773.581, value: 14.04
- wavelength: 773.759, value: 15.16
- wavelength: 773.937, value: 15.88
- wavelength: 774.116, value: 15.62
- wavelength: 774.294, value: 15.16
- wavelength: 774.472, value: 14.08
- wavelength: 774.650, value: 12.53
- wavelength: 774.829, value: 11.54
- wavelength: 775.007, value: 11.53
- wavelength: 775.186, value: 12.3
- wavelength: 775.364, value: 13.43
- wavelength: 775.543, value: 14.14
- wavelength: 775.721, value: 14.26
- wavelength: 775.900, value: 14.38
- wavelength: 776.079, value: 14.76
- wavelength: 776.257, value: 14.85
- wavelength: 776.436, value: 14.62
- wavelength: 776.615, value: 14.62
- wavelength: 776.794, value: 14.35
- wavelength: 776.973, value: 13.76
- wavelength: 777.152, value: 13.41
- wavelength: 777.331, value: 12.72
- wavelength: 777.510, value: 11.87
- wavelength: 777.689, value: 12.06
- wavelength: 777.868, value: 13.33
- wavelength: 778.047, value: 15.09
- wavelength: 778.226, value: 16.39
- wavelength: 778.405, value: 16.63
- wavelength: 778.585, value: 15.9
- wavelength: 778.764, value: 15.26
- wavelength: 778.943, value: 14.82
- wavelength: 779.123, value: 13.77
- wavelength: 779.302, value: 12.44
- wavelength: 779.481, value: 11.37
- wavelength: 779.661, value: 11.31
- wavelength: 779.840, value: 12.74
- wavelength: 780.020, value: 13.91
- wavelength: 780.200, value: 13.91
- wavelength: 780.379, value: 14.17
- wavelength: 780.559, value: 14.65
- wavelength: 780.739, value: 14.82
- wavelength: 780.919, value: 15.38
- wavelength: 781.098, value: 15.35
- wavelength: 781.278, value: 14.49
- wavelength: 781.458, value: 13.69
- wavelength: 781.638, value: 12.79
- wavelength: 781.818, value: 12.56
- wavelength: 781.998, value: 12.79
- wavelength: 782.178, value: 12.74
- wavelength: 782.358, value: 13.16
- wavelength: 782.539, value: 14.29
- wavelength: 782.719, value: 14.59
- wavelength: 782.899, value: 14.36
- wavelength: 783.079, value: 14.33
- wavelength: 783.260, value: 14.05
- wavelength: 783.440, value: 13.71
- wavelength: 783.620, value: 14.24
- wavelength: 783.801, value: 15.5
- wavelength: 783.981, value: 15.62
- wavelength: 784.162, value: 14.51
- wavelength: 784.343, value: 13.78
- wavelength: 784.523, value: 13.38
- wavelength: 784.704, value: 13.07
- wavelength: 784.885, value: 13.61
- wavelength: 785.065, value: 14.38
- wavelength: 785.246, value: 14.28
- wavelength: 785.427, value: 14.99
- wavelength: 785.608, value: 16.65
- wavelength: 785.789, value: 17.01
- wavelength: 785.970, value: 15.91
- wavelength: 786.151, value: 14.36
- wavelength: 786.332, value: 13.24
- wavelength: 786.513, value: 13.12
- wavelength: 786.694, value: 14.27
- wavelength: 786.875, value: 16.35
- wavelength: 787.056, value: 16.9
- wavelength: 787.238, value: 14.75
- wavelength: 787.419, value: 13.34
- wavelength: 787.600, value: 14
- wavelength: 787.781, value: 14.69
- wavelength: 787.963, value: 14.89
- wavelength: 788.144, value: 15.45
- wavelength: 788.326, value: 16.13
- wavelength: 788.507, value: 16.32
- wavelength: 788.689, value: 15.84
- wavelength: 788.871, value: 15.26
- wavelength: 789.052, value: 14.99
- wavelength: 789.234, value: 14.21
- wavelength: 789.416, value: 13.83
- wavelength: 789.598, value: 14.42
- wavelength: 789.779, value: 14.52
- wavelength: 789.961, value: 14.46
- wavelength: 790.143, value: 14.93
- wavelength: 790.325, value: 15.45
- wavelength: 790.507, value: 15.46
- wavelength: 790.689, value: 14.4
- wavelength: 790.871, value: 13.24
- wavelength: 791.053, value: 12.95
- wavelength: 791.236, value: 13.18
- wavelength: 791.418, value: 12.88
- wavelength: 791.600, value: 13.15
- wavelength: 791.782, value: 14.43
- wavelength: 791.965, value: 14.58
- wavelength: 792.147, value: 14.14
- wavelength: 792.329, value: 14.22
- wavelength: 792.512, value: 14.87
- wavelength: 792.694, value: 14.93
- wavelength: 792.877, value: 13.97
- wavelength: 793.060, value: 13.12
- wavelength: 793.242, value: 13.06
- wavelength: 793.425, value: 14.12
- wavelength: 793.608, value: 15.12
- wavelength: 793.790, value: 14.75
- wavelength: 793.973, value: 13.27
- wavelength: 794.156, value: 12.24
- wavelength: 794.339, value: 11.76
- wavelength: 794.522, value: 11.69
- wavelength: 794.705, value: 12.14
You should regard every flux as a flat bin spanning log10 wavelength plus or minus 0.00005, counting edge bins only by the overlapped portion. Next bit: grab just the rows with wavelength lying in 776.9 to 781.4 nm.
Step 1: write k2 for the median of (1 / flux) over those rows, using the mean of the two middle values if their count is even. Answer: 0.0719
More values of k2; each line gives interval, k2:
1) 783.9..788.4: 0.0689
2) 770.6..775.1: 0.0730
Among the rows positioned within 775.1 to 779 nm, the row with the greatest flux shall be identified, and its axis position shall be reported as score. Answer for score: 778.405 nm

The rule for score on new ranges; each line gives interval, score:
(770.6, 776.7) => 773.937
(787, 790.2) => 787.056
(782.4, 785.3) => 783.981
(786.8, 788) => 787.056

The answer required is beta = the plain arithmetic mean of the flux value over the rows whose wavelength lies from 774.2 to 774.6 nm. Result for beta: 14.62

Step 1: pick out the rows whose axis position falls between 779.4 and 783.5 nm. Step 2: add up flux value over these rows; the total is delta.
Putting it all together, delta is 315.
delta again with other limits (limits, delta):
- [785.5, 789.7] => 346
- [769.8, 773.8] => 319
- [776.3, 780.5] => 318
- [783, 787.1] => 337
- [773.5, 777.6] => 319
